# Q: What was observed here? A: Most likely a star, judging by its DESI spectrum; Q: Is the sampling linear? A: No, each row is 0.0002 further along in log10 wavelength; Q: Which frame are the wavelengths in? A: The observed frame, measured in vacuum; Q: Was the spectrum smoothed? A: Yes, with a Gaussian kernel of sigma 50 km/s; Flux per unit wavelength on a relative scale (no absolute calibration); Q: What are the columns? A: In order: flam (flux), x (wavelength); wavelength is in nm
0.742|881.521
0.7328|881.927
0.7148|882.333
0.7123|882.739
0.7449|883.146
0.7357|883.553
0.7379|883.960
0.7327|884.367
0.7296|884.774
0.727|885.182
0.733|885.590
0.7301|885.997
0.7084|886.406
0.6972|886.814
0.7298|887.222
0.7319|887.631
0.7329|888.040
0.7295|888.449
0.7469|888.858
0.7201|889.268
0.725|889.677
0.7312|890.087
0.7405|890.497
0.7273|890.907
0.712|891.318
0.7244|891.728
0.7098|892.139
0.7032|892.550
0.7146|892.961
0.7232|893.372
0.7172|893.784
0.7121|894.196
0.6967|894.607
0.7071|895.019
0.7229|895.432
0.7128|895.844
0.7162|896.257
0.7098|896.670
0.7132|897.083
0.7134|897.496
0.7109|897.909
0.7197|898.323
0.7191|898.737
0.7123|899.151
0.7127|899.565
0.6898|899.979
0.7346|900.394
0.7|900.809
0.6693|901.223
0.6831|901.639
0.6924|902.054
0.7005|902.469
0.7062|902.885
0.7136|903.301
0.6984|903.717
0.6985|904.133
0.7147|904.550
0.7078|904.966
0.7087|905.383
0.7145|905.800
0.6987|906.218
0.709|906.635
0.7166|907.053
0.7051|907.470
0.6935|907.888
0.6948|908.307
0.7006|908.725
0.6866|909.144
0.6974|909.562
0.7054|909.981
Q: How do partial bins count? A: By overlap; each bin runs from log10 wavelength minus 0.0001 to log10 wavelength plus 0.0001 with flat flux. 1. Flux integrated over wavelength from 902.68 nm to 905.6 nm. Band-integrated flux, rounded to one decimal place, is 2.1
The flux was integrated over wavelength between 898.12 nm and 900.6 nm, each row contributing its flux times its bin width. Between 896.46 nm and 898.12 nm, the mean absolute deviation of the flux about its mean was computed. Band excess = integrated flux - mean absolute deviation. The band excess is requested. 1.77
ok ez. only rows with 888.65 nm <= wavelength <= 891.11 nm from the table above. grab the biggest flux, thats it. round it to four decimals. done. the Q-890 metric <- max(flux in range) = 0.7469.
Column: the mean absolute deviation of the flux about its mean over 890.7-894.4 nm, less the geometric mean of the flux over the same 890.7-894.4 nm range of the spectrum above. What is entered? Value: -0.710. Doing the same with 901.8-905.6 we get -0.698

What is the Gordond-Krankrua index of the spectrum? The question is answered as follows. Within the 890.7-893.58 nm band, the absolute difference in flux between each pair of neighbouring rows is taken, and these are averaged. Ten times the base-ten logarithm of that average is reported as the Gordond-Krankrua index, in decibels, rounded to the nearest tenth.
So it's -19.4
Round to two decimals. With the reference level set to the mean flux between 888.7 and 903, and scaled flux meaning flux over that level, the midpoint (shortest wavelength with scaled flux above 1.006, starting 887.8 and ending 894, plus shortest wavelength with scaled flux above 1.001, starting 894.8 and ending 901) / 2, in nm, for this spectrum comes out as 891.74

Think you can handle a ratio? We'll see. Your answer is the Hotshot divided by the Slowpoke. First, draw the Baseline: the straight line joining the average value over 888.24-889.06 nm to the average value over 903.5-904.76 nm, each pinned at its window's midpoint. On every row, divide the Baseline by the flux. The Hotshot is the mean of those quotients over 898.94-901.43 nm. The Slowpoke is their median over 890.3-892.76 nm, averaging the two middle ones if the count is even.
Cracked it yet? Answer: 1.00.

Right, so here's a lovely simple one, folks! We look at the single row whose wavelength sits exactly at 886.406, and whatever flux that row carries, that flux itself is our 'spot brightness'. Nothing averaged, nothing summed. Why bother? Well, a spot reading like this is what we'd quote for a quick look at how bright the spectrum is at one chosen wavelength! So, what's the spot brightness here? 0.7084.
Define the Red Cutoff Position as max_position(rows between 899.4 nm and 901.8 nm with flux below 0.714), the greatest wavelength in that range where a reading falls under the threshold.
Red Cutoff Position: 901.639 nm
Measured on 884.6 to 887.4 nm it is 886.814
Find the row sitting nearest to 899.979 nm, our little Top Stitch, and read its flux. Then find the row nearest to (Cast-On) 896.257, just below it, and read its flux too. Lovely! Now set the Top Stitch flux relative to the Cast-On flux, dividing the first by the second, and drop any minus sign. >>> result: 0.963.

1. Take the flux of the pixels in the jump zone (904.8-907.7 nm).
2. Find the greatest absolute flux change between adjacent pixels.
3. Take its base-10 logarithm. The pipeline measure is -1.80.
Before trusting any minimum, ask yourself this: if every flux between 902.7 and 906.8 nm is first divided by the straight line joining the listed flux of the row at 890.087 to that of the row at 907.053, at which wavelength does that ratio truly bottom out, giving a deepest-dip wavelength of 903.717 nm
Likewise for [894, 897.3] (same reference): 894.607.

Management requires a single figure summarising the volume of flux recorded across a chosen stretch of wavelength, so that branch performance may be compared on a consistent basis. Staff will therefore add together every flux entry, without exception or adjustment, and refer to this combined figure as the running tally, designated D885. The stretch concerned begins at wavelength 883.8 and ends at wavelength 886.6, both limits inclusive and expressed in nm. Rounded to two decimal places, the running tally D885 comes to 5.10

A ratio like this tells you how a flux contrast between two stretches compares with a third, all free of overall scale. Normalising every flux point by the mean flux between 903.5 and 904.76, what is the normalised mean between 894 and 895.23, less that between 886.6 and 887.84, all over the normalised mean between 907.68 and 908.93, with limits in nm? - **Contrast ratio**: -0.0206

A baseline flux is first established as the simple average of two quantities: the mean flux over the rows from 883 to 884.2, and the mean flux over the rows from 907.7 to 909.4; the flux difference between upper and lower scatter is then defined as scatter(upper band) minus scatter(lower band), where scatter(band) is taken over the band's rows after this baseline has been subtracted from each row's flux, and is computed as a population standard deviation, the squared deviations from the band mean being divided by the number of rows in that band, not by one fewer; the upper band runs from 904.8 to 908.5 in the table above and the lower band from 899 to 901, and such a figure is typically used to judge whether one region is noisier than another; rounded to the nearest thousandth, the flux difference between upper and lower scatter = -0.007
